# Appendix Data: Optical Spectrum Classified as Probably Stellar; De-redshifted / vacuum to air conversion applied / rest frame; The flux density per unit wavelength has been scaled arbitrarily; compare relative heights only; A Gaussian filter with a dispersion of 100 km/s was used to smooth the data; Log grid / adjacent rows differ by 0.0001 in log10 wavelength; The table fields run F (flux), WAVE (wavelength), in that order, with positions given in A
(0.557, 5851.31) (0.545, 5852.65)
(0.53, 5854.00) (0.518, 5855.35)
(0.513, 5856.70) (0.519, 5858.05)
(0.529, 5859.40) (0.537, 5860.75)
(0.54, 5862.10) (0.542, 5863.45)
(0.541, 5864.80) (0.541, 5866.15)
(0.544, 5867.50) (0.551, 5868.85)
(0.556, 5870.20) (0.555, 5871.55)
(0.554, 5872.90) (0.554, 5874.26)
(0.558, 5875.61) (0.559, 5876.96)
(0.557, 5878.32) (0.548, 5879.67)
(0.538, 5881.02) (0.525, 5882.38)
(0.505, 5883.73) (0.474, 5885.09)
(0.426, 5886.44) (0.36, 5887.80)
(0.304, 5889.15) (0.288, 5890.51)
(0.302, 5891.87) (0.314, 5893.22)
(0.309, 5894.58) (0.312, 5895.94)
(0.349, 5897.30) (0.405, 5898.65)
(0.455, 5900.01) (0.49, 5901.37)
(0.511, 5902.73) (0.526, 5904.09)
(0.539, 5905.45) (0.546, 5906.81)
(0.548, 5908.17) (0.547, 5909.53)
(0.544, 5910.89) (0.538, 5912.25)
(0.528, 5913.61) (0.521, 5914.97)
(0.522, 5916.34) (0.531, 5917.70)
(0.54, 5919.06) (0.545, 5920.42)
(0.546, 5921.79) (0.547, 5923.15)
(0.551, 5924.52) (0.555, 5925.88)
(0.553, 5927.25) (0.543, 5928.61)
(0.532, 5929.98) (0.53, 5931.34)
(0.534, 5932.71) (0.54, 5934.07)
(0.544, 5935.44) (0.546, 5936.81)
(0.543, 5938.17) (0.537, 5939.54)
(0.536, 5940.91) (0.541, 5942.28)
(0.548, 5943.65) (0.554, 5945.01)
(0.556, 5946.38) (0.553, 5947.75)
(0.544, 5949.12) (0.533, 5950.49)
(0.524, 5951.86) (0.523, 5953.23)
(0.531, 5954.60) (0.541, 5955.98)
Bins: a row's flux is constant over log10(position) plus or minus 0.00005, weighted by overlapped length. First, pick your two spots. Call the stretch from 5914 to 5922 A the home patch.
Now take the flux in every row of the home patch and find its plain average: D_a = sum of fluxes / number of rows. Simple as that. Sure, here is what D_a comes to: 0.53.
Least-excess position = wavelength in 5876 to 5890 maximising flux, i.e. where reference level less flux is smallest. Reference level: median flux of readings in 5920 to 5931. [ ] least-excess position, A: 5876.96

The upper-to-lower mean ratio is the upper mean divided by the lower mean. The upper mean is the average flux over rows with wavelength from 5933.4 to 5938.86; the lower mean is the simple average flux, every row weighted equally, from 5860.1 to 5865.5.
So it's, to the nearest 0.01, 1.01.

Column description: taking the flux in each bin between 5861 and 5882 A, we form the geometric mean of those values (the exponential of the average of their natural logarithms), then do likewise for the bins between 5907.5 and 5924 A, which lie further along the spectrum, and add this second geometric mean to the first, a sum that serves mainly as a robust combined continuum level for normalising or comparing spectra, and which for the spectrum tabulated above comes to 1.09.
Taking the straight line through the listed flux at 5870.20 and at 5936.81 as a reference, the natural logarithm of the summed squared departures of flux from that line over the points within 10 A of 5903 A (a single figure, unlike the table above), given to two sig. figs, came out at -1.4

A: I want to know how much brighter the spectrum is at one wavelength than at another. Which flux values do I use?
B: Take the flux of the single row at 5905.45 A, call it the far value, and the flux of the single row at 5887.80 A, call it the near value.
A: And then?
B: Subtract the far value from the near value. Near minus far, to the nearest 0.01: -0.18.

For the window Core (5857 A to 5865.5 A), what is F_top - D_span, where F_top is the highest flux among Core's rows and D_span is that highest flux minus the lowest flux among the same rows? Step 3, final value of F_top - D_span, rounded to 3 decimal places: 0.519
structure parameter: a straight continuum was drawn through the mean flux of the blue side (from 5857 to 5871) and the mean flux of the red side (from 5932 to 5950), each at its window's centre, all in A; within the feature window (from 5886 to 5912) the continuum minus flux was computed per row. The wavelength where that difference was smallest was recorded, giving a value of 5908.17 A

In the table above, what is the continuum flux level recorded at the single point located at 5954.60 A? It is 0.531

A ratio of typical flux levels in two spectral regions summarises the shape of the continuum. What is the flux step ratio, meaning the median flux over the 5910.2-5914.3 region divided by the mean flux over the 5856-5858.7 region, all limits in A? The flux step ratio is 1.04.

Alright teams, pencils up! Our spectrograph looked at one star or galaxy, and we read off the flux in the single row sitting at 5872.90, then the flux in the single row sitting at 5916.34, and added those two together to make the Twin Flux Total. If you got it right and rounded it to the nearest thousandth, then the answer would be 1.076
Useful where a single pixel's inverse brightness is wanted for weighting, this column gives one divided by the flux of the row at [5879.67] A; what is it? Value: 1.82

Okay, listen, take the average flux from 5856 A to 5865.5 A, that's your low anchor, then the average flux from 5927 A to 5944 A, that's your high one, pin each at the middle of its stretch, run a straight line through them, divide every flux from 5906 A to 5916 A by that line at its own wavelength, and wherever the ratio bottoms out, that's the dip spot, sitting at 5914.97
